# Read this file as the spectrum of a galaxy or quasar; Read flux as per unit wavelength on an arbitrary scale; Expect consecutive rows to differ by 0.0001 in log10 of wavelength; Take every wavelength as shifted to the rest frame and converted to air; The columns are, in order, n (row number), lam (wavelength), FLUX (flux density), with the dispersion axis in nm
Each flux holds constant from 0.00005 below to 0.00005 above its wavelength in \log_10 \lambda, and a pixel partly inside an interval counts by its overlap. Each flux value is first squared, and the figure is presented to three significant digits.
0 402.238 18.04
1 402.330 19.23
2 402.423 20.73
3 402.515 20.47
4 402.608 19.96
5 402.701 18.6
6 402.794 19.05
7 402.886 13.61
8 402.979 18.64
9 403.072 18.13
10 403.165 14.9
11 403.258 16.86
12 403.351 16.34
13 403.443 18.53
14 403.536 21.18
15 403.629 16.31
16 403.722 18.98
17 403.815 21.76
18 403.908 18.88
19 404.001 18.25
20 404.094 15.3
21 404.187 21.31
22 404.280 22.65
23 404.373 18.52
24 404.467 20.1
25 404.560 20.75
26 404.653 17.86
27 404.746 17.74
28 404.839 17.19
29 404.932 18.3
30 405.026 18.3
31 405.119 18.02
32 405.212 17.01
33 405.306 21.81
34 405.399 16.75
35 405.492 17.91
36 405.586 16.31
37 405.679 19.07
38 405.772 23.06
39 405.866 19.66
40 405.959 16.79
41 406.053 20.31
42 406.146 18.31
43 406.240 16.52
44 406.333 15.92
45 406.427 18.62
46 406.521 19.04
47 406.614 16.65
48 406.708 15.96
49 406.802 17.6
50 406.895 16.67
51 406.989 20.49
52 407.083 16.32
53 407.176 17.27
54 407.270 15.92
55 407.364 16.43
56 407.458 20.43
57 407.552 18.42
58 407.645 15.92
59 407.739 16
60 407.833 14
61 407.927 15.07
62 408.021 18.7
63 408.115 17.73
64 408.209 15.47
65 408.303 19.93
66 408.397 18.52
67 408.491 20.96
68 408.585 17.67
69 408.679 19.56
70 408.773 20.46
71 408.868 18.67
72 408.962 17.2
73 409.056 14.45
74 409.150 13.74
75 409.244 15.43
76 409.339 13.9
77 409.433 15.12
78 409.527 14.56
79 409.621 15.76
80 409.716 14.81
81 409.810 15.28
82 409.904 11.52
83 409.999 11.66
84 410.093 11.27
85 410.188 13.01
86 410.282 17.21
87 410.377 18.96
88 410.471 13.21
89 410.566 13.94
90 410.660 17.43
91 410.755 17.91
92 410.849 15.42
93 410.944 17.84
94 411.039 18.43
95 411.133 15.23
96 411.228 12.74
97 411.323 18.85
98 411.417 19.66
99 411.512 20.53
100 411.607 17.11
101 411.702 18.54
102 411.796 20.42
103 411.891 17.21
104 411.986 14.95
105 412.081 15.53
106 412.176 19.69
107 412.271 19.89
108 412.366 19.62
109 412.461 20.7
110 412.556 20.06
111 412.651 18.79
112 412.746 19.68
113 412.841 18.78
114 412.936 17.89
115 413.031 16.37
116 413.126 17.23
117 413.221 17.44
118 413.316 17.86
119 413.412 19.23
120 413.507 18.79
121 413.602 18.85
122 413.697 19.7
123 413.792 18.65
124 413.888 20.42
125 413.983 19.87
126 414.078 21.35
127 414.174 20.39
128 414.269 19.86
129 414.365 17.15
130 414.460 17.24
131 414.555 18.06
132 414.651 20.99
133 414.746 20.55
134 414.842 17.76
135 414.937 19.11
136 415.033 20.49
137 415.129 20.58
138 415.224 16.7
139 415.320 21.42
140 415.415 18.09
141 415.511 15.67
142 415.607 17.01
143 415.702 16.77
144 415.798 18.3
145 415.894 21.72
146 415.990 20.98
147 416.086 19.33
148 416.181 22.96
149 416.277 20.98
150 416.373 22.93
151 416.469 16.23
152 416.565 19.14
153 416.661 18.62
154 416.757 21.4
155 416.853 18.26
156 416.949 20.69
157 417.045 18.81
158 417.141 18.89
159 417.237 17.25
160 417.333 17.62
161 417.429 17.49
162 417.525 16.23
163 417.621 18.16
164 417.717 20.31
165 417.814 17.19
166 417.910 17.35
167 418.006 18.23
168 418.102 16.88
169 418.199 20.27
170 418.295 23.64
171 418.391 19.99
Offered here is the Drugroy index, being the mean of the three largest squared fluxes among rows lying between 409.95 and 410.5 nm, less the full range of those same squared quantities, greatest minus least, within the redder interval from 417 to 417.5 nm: 217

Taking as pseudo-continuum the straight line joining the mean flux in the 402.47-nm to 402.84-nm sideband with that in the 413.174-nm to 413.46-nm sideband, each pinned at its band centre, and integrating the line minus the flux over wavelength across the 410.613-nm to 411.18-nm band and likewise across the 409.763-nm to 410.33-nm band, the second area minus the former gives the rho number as 2.2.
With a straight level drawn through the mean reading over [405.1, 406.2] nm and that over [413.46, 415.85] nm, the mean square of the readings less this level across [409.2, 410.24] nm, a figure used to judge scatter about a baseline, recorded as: 27.6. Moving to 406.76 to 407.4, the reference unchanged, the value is 4.4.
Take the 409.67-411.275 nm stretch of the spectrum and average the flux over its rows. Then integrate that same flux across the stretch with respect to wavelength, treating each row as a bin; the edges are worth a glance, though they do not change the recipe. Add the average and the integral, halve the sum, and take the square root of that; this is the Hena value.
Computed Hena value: 4.43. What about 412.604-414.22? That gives 4.97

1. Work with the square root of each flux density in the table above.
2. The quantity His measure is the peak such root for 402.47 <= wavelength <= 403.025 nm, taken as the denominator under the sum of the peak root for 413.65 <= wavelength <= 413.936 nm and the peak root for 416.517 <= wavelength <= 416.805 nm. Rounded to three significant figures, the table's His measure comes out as 2.02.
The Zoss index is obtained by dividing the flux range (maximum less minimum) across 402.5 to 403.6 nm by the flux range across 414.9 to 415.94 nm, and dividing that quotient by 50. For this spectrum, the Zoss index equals 0.025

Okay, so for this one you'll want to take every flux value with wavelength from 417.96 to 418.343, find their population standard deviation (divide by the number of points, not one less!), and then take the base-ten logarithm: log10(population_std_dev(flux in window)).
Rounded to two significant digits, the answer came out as 0.41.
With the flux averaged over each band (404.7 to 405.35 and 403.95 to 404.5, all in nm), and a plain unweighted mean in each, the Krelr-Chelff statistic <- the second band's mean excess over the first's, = 1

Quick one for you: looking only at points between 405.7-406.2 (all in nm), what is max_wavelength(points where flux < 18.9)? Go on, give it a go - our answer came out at 406.146 nm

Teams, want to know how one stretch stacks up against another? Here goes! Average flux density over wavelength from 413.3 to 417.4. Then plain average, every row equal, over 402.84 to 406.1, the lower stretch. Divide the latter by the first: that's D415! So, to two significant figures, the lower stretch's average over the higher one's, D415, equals 0.96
